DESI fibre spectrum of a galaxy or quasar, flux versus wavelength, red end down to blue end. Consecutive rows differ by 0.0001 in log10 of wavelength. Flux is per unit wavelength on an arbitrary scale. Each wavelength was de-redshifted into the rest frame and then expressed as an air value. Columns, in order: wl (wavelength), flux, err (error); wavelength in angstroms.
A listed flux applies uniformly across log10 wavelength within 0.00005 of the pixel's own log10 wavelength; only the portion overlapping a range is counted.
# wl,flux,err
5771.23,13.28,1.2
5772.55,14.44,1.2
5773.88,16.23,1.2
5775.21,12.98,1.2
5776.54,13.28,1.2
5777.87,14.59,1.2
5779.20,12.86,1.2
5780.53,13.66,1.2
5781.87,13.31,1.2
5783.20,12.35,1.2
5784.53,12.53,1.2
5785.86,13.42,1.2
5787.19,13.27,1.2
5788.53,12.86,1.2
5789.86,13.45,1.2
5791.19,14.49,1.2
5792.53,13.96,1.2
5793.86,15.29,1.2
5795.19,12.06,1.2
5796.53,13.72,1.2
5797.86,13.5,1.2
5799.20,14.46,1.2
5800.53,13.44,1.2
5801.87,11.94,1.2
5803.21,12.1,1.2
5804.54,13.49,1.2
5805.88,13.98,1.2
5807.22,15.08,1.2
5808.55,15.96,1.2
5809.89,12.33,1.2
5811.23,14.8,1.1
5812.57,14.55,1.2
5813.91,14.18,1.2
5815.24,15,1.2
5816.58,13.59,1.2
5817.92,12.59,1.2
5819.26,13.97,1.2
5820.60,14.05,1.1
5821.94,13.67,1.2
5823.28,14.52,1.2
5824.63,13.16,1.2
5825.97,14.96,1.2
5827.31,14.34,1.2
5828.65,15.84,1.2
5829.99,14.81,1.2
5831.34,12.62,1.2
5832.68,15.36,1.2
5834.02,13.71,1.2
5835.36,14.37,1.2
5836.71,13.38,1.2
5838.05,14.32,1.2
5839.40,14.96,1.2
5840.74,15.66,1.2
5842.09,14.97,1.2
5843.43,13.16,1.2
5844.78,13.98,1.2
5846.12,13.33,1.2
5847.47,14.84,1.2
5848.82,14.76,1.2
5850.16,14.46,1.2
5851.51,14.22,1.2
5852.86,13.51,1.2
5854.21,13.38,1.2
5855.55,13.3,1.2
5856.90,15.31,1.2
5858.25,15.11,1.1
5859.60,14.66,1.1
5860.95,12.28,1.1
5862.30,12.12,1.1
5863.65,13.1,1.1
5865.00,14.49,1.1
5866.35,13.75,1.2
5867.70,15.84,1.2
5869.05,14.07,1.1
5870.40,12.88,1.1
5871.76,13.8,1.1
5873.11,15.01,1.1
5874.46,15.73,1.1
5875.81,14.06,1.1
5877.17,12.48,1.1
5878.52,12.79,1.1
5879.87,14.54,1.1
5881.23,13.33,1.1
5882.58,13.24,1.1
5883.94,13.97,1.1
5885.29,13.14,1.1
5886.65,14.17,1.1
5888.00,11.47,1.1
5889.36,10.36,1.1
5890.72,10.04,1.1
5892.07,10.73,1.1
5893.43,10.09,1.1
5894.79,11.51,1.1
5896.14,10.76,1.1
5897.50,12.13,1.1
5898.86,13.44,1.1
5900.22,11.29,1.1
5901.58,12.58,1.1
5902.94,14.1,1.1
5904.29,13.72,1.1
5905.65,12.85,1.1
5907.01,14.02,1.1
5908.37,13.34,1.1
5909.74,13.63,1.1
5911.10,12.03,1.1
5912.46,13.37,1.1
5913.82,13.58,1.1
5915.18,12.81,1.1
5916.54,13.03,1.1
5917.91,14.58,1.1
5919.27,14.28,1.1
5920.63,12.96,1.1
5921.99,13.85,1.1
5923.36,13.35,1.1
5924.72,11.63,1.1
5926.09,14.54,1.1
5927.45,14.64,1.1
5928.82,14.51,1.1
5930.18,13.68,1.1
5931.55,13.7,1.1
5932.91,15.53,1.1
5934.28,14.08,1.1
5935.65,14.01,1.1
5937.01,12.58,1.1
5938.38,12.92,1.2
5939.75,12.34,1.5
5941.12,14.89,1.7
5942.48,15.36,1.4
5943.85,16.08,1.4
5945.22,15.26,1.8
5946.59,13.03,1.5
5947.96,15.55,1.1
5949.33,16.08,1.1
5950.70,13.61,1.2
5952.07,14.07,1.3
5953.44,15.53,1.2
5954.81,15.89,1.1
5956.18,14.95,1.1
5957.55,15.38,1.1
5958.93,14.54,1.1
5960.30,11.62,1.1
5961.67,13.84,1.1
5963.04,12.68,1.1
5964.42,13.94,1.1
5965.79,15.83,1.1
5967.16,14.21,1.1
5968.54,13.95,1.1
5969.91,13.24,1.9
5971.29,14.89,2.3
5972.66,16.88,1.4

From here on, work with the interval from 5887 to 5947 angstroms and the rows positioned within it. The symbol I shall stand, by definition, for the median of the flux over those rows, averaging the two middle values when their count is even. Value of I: 13.4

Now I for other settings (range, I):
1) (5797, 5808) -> 13.5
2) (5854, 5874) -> 13.8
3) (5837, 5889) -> 14.0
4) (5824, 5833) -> 14.8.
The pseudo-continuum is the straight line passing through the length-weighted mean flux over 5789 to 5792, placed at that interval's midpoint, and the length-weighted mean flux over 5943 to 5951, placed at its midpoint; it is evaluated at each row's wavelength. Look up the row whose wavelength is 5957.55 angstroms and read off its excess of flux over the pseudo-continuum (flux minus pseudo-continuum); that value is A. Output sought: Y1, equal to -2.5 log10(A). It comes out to 1.3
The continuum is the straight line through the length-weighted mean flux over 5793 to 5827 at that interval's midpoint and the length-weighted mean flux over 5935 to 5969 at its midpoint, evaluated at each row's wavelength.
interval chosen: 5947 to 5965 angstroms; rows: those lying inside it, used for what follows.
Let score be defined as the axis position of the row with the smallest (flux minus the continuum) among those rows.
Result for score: 5960.30 angstroms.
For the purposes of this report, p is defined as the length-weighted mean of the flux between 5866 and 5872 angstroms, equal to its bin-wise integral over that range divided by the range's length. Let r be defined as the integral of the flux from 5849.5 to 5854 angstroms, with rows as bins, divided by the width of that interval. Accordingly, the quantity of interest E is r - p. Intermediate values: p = 14.1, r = 14.0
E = -0.1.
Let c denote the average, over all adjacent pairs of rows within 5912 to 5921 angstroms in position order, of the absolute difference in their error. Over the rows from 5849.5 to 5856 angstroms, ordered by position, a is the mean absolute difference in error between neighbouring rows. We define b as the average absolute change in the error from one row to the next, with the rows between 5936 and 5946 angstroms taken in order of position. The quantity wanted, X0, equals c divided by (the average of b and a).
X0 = 0.0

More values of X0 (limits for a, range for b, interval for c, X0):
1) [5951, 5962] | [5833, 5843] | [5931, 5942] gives 6.0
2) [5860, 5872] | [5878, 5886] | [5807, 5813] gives 4.0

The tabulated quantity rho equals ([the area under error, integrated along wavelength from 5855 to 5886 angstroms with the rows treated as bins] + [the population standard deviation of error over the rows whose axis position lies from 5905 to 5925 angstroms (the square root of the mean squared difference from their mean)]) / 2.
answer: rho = 17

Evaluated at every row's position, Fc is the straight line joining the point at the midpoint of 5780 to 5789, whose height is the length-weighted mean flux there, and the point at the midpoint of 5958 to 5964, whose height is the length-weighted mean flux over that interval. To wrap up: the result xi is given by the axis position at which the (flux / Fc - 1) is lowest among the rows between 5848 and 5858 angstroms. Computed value 5855.55 angstroms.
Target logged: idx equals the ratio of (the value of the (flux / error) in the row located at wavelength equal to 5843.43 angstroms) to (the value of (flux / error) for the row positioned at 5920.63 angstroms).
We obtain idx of 0.93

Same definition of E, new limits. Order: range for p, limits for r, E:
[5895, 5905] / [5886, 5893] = -1.2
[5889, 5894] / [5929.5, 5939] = 3.5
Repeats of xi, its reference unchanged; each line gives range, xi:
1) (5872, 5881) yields 5877.17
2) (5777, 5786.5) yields 5783.20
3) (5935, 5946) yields 5939.75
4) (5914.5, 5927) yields 5924.72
